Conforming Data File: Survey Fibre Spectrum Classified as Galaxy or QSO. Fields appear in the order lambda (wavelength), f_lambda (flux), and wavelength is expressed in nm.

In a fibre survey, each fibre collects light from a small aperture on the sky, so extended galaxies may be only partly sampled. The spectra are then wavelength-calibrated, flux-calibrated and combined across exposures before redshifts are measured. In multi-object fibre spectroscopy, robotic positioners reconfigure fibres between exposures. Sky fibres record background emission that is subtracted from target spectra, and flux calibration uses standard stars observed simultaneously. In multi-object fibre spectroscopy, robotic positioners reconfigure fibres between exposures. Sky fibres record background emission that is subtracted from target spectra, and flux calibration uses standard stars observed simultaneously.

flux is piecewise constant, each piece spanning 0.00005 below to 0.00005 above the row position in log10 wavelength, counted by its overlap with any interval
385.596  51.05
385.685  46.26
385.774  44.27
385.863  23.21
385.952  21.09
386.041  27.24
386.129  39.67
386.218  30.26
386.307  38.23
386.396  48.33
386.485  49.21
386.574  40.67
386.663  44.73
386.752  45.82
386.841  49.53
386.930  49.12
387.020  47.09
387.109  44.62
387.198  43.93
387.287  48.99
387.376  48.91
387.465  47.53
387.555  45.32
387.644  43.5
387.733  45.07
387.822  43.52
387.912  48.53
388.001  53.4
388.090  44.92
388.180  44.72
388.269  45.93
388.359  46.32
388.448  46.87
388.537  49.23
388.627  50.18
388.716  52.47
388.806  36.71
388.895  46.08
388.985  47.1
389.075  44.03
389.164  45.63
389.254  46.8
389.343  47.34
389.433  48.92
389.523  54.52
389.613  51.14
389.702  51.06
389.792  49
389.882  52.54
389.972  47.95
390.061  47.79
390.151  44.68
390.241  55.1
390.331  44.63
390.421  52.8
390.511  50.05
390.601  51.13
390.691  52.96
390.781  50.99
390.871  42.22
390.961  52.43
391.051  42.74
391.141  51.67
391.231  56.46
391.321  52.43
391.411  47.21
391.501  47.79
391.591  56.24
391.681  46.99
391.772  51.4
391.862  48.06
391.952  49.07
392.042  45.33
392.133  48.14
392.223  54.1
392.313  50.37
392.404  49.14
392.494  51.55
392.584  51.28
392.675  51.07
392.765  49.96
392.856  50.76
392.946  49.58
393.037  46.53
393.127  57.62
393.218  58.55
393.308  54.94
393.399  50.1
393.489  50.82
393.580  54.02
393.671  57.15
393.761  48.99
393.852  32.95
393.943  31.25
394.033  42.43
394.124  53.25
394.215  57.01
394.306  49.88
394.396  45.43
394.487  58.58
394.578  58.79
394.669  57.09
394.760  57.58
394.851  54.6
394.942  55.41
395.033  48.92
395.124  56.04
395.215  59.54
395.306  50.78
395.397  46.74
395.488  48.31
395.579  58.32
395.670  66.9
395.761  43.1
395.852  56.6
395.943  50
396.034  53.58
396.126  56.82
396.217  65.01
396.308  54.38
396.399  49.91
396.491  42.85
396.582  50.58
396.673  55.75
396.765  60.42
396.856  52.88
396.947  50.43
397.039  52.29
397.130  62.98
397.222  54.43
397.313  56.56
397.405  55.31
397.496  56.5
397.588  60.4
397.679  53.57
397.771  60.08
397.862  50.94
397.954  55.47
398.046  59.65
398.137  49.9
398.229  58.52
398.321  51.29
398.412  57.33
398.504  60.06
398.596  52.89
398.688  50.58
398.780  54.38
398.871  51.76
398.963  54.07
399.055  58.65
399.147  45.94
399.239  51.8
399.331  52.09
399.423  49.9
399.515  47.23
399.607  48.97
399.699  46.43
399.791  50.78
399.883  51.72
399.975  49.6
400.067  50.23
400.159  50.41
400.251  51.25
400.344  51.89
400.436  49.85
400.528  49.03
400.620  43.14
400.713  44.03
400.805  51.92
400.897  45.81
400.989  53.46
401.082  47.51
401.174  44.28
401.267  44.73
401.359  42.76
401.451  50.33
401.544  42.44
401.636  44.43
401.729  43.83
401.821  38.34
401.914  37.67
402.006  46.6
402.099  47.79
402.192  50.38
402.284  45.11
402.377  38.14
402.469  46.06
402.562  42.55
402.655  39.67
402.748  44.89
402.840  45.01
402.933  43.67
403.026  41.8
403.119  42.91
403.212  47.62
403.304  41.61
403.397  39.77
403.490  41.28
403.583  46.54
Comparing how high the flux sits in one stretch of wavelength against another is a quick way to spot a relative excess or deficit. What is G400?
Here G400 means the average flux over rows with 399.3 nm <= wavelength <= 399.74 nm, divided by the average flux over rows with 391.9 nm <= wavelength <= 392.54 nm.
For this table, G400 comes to 0.98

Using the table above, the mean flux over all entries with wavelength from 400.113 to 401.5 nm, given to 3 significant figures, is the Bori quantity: 48.0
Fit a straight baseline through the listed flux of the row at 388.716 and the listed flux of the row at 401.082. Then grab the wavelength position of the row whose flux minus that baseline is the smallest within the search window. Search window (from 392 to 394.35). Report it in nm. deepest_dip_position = 393.943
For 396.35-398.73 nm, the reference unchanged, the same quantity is 396.491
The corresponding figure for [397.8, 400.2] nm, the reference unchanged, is 399.147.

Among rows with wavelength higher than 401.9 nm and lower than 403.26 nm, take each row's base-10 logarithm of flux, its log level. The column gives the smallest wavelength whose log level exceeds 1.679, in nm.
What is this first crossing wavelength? 402.099 nm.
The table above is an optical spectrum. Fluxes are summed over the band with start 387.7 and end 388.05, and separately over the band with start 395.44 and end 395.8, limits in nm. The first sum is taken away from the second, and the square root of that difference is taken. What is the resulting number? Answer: 5.1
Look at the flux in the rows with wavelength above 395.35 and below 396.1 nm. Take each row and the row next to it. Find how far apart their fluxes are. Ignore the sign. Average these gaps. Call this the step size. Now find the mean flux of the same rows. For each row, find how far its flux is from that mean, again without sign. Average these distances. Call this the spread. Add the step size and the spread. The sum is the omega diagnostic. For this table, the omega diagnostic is 15.6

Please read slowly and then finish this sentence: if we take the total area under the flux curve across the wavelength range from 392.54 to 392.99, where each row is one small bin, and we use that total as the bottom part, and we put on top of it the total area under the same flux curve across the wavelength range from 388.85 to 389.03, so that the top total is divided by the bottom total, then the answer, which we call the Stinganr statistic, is 0.37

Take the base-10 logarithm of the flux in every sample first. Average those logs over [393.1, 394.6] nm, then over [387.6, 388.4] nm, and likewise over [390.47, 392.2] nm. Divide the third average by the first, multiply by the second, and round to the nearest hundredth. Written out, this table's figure 1.66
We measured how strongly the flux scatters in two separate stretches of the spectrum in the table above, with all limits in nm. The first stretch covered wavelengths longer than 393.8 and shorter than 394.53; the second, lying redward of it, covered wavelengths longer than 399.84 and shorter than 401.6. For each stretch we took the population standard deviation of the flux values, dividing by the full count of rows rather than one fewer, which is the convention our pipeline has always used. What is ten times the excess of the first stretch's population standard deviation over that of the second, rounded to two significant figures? 61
